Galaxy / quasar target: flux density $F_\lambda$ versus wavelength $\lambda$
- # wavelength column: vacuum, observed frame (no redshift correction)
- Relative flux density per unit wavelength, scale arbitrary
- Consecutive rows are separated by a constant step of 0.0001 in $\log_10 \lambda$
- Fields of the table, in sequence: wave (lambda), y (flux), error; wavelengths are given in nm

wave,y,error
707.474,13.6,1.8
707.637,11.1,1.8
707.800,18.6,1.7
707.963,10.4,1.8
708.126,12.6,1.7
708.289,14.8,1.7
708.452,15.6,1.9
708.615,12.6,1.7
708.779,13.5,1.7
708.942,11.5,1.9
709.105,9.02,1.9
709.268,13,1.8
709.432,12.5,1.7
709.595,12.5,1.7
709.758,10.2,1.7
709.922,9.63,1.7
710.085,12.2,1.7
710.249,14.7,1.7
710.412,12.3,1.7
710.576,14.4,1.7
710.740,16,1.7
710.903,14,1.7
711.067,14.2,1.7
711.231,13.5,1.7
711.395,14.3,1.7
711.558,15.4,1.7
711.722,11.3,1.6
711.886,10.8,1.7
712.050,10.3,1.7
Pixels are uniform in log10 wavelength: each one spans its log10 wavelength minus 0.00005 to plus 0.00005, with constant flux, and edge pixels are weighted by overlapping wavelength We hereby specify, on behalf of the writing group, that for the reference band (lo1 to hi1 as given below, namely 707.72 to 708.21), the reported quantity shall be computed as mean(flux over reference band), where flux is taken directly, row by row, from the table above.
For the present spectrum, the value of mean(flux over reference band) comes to 13.9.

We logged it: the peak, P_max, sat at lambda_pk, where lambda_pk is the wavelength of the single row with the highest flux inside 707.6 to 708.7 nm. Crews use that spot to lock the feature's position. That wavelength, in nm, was 707.800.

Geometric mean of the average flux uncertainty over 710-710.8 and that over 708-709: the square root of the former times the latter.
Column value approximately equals 1.73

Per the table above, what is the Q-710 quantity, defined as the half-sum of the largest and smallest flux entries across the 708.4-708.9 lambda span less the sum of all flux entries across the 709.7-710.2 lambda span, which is -18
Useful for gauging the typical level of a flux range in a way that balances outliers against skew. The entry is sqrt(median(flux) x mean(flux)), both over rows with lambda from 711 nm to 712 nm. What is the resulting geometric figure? 13.5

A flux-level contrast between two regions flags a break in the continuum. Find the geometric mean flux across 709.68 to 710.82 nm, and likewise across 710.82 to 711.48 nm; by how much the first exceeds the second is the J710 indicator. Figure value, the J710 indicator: -1.4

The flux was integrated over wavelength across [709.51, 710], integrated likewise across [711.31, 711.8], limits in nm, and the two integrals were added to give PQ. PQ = 12.0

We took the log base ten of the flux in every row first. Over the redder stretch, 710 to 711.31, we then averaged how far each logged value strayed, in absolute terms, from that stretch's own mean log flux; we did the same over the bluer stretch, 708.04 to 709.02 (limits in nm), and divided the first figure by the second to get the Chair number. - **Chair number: 0.8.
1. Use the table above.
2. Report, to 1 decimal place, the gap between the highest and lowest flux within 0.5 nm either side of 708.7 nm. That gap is 6.6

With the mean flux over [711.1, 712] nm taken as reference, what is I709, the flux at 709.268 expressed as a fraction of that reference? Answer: 1.00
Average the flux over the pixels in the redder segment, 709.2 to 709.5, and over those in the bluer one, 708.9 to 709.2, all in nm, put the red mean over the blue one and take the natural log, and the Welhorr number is 0.22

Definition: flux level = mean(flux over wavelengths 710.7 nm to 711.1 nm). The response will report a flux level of 14.7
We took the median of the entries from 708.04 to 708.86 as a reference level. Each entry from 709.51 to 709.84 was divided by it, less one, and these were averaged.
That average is -0.16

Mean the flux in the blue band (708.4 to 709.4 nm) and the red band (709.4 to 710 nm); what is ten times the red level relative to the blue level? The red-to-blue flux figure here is 8.9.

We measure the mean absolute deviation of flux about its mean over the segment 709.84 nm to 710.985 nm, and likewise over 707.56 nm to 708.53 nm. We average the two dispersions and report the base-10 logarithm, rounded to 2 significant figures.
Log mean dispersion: 0.32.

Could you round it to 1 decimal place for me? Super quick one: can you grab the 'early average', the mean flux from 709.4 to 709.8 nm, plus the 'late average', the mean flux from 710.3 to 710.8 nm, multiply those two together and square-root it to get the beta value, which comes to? 12.9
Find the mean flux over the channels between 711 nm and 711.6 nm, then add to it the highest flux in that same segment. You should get 30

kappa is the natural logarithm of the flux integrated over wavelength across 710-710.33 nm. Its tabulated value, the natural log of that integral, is 1.5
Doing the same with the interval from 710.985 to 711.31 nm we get 1.5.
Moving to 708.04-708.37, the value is 1.5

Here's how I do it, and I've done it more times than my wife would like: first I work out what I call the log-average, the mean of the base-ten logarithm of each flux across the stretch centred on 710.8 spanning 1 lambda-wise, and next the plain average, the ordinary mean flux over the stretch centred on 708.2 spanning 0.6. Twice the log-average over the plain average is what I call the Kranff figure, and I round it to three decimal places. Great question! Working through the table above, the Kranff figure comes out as 0.172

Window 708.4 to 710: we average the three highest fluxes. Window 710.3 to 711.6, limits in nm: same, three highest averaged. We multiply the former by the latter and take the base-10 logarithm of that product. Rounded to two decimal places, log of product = 2.33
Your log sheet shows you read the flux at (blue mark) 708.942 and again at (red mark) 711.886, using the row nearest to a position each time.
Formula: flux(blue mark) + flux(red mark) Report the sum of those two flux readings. 22.3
